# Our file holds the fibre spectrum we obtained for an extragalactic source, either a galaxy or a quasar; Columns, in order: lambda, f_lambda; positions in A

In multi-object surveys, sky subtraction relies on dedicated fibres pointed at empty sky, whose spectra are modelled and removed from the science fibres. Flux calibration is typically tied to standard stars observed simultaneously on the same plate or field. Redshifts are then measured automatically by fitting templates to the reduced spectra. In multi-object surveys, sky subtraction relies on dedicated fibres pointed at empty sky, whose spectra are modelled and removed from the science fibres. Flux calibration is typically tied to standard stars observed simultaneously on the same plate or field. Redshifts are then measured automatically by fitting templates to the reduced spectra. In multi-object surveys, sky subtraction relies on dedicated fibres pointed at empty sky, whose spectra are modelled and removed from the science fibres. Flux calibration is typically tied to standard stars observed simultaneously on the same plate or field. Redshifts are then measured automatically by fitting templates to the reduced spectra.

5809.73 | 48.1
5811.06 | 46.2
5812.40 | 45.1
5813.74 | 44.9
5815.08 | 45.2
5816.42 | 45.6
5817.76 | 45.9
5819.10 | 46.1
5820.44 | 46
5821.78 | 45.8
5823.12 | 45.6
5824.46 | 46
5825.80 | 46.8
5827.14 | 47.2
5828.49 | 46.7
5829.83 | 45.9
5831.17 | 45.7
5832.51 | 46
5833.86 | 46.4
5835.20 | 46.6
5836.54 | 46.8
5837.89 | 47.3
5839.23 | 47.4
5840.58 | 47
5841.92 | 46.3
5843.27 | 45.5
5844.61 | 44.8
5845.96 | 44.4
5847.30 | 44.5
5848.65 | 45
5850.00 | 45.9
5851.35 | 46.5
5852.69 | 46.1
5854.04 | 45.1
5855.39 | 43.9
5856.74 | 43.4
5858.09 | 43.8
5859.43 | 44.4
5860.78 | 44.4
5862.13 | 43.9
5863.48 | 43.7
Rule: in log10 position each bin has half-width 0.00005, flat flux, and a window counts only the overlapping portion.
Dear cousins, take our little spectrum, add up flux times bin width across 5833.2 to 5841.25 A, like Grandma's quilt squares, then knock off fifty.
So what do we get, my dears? 328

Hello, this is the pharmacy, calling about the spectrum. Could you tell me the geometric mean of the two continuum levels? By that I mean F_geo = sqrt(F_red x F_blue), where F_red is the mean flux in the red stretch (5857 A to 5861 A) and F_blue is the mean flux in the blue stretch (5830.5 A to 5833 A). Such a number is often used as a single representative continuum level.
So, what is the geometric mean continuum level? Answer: 45.0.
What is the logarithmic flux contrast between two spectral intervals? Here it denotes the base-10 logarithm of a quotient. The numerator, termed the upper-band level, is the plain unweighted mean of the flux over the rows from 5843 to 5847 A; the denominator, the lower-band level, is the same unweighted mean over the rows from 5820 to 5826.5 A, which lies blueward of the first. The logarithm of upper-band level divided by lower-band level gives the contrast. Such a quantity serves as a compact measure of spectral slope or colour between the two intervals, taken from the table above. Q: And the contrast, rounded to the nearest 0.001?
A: -0.011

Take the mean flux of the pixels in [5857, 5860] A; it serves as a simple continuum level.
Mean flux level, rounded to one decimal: 44.1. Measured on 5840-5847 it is 45.6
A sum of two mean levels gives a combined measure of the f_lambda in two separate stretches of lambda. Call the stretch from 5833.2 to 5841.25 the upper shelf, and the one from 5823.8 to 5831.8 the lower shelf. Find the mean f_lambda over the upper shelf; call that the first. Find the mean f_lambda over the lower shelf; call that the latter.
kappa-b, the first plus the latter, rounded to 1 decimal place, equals 93.3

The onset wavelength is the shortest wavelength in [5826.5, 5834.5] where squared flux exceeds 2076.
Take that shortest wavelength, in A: 5827.14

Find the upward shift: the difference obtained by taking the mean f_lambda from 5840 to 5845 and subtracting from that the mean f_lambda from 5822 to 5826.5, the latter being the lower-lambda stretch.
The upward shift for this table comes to -0.2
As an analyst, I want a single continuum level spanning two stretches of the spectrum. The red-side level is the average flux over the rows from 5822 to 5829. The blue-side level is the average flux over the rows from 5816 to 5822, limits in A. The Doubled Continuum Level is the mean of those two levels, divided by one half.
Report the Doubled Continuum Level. 92.3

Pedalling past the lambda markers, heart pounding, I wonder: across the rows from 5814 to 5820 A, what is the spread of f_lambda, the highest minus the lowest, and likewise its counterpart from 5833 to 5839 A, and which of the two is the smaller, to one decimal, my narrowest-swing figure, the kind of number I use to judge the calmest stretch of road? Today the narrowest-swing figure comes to 0.9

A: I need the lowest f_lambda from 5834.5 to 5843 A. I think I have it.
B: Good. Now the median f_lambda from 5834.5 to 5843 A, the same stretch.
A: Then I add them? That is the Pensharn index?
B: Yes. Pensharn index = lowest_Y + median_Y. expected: 93.2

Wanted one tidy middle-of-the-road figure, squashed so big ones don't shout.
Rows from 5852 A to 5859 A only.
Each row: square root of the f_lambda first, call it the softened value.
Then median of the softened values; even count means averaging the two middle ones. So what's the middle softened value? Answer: 6.63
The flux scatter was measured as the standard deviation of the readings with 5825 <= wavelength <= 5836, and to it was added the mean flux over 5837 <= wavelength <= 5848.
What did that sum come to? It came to 46.4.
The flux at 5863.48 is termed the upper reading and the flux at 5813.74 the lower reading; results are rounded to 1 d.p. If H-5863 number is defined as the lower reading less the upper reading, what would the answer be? 1.2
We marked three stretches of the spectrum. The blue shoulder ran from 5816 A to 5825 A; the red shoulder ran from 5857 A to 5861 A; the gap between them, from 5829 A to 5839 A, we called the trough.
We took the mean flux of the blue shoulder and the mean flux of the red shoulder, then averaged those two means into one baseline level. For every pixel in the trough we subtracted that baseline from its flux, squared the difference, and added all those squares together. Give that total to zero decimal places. 15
